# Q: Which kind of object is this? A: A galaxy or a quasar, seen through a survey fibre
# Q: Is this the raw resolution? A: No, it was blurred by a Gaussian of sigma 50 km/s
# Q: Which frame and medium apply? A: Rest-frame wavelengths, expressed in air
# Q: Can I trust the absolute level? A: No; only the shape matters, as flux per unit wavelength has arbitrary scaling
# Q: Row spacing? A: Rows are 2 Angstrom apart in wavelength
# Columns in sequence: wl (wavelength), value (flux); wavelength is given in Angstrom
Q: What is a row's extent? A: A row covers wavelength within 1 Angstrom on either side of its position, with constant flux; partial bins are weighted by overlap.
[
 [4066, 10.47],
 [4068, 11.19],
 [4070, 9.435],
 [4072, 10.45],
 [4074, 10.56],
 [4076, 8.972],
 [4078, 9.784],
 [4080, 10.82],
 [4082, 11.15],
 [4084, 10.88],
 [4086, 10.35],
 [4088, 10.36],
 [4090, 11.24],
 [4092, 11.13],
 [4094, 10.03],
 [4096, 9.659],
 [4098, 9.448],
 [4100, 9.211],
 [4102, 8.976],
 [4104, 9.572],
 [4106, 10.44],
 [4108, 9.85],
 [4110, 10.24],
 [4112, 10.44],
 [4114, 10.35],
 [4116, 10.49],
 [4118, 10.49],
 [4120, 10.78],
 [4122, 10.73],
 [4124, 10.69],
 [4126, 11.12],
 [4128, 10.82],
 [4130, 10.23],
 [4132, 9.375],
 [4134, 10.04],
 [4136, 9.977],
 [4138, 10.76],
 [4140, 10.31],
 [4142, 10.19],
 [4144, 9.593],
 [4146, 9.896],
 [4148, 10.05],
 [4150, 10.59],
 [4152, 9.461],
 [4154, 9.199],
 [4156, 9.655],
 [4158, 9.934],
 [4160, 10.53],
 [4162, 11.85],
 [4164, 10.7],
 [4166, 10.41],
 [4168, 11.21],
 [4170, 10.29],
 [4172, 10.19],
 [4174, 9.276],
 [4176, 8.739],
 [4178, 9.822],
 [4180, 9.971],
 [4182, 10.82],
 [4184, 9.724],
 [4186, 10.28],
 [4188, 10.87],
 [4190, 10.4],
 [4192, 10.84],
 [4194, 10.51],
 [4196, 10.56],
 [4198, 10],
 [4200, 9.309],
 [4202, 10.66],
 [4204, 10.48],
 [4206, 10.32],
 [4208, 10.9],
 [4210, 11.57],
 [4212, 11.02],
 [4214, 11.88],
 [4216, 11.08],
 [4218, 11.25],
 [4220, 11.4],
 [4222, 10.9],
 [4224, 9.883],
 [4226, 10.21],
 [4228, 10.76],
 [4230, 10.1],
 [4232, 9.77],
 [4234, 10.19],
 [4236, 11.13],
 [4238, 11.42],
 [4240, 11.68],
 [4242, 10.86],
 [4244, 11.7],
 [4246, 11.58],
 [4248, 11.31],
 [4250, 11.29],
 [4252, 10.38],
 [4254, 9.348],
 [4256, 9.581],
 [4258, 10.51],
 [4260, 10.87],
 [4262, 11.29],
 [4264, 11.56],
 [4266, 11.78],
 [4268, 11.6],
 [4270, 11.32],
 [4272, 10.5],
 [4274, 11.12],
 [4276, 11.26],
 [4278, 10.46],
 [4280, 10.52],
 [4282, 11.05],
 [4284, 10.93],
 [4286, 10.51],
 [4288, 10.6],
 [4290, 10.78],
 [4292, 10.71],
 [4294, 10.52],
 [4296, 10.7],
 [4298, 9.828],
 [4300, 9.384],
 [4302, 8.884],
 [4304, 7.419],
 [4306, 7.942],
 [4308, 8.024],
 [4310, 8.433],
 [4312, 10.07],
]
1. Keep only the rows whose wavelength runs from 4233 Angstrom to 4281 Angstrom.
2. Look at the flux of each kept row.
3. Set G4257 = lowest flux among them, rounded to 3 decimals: 9.348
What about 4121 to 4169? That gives 9.199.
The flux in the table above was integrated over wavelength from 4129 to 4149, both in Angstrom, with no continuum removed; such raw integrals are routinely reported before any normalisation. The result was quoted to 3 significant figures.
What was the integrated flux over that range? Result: 201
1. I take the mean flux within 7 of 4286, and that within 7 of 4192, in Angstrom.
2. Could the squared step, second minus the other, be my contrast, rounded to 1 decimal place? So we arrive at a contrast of 0.1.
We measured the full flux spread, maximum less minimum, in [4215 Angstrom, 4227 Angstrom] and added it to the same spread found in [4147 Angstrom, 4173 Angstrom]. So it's 4.17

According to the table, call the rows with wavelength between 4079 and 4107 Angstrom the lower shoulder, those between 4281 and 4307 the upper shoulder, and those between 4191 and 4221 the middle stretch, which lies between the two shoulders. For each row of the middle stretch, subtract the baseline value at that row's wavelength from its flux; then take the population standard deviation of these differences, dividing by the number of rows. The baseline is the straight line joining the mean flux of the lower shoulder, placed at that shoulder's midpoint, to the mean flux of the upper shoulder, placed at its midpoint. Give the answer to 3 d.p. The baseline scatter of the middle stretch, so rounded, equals 0.631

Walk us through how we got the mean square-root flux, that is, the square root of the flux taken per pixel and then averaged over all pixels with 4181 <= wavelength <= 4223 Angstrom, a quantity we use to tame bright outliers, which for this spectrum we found 3.27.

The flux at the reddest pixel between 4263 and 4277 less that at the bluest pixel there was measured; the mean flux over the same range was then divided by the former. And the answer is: -38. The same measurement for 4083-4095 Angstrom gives -13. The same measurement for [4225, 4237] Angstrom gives 11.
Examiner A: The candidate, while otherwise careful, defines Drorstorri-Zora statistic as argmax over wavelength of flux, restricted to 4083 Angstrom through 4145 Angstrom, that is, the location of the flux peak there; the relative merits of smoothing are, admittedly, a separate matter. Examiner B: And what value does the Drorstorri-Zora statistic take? 4090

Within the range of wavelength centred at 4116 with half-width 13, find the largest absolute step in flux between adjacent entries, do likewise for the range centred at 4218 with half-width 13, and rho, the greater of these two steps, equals 1.02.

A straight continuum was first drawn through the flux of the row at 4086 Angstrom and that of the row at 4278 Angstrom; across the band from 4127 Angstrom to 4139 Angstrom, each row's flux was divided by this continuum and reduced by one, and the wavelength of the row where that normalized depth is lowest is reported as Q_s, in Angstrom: 4132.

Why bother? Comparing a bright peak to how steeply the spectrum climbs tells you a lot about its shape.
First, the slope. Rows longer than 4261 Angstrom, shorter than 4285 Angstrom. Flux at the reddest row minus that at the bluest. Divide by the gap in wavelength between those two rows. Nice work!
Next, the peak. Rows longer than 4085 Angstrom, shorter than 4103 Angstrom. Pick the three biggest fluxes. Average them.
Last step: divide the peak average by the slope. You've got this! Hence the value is -667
